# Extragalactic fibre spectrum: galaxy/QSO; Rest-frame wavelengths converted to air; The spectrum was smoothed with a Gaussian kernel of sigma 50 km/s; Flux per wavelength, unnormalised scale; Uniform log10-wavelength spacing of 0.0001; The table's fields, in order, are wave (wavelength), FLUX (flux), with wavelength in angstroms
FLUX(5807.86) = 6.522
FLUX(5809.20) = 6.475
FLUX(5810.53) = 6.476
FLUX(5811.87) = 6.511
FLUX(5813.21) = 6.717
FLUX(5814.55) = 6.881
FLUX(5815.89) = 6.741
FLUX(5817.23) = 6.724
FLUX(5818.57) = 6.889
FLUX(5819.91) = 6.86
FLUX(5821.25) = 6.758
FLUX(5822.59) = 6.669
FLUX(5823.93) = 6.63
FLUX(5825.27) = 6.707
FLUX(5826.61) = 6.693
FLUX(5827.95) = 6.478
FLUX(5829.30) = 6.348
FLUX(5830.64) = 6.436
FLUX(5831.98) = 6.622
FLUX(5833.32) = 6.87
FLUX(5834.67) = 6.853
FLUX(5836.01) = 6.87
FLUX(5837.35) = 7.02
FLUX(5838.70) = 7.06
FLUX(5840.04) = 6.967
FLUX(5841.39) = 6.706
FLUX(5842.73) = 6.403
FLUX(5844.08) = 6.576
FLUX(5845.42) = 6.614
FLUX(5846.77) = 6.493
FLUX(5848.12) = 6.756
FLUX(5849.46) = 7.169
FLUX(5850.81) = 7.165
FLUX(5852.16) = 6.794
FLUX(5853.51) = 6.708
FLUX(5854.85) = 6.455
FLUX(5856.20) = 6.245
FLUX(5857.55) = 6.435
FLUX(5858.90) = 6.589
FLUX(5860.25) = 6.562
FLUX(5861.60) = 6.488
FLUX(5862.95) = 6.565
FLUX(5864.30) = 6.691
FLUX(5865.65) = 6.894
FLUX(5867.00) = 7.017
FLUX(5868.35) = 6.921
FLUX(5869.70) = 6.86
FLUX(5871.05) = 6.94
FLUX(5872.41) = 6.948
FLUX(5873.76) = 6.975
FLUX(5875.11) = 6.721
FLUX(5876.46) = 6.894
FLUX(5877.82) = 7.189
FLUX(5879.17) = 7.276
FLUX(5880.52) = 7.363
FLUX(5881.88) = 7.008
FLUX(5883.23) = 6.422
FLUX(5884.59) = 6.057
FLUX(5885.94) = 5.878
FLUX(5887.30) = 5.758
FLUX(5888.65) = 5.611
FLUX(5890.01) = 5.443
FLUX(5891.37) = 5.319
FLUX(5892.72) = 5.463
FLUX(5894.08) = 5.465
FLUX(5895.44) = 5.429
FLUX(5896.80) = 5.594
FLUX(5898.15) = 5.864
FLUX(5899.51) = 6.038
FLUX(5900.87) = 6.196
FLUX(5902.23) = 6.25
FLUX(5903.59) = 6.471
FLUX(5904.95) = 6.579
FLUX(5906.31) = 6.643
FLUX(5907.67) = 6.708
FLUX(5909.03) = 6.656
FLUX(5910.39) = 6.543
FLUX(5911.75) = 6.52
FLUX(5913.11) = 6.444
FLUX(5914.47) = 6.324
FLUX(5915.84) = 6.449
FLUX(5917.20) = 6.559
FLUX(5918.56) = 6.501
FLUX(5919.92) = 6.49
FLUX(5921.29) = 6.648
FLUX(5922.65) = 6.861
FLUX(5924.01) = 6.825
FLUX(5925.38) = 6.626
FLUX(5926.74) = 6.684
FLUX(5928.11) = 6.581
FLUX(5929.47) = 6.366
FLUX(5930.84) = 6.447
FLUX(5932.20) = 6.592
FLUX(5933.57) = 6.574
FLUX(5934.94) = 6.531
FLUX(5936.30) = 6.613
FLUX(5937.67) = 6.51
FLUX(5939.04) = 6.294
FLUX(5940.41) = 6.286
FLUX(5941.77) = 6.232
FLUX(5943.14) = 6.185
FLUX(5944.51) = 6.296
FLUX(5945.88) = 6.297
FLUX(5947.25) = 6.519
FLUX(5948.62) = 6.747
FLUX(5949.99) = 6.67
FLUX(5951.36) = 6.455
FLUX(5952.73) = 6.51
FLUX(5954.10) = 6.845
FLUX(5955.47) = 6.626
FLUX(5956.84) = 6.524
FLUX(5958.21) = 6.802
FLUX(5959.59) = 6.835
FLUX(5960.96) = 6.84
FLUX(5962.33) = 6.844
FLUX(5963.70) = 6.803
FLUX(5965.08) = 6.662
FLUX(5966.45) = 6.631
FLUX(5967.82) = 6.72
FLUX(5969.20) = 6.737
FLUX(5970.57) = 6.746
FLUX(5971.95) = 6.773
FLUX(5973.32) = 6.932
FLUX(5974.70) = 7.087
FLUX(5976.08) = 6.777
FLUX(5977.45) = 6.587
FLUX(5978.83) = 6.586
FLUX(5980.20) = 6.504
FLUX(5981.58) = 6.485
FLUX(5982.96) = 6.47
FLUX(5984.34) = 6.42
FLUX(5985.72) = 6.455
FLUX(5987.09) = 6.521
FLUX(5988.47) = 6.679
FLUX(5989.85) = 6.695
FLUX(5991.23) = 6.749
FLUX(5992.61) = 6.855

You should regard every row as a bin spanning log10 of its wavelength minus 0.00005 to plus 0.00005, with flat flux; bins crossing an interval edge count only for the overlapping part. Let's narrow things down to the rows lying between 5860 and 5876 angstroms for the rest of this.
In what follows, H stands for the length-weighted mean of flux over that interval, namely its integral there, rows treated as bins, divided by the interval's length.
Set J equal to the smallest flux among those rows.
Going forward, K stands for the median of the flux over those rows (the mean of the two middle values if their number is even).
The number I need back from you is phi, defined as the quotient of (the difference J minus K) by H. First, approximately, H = 6.81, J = 6.488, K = 6.88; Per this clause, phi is -0.057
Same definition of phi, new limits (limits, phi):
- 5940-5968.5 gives -0.068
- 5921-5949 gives -0.053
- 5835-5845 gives -0.069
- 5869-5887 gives -0.156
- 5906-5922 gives -0.032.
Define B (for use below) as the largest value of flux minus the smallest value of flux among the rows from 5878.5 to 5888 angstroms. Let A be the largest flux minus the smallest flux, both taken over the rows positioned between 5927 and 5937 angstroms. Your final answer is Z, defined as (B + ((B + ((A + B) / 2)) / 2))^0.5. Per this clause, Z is 1.69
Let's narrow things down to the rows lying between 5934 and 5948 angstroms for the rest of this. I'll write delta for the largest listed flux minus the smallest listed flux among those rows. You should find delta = 0.43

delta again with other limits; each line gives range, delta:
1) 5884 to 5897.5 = 0.74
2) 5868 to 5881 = 0.64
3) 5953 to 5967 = 0.32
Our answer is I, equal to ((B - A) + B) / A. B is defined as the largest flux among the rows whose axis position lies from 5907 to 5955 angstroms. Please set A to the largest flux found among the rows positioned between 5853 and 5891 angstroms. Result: 0.86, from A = 7.363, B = 6.861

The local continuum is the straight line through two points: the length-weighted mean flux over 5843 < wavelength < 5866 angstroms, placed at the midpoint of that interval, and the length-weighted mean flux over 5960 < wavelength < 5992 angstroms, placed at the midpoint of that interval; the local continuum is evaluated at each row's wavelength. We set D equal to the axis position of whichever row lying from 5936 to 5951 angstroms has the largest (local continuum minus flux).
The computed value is 5943.14 angstroms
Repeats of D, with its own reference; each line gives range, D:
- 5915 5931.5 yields 5929.47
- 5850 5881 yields 5856.20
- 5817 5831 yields 5829.30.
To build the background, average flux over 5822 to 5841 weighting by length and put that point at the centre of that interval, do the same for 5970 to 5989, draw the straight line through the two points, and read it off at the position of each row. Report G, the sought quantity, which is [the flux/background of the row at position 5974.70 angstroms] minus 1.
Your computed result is 0.07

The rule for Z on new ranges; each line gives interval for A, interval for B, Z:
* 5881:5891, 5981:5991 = 0.93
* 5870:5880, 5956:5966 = 0.84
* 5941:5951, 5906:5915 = 0.90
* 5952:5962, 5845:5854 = 1.13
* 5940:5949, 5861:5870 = 1.03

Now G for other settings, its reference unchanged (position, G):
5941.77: -0.07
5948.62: 0.01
